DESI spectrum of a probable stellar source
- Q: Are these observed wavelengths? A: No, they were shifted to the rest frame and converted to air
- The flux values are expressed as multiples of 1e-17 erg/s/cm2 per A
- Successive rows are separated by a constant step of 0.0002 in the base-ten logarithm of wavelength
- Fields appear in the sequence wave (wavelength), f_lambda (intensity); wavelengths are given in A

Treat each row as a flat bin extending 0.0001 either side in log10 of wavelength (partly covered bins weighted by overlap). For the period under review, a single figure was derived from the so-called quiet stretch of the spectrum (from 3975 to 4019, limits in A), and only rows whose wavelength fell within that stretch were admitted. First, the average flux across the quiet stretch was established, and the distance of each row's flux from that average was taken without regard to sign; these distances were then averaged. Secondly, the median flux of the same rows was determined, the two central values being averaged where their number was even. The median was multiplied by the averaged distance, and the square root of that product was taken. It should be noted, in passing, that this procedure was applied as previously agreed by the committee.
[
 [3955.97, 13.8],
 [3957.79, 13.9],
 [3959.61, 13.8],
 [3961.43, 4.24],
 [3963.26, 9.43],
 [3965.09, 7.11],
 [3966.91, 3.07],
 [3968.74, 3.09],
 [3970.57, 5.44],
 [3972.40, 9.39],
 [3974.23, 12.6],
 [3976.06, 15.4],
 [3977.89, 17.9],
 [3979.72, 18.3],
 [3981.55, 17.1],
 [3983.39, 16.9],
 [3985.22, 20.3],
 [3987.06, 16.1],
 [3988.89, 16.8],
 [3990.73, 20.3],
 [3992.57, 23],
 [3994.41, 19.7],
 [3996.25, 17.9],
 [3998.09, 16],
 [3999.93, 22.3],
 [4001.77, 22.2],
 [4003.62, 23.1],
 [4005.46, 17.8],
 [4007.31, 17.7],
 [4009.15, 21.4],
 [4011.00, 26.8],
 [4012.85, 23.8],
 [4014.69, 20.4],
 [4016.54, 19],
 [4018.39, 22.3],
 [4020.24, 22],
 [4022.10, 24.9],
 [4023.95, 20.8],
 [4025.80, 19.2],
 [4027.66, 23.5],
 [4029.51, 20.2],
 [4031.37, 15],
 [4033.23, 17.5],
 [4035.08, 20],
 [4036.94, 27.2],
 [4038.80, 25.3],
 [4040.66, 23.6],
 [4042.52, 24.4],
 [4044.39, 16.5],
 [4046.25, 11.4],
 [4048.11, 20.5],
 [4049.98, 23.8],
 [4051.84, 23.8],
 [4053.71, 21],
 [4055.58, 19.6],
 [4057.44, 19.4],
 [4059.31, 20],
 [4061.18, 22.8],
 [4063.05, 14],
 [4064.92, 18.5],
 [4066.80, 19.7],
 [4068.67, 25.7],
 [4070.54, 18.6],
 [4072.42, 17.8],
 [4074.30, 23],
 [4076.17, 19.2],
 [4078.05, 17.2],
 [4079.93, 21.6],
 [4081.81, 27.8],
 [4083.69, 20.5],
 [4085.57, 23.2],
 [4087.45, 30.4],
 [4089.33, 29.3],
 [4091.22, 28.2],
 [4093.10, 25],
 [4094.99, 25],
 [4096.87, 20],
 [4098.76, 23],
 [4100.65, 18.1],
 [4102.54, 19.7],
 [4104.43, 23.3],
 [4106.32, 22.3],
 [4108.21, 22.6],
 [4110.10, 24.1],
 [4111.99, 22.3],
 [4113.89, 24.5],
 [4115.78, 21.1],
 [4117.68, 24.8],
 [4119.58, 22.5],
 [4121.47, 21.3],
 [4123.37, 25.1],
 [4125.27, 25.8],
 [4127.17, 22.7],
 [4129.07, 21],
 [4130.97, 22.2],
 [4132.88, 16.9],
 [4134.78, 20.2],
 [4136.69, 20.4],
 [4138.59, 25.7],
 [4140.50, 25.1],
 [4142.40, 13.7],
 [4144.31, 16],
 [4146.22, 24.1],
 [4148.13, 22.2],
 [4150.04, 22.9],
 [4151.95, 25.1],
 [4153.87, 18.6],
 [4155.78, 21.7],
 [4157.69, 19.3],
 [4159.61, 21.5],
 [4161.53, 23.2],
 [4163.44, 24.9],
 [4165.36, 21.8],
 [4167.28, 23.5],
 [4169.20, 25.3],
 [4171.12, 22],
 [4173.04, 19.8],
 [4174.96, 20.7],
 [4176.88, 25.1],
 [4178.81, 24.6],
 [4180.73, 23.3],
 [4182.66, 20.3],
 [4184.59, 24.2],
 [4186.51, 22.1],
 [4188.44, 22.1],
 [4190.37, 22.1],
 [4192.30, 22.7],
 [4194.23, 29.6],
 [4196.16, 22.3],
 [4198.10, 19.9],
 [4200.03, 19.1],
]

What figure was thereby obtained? 6.9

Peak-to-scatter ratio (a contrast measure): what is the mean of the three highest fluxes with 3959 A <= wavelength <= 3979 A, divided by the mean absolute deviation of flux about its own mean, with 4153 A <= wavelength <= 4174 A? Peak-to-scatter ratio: 9.5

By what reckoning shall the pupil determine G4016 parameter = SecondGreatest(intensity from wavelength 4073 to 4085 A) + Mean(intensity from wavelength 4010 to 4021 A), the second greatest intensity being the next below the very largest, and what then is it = 45.4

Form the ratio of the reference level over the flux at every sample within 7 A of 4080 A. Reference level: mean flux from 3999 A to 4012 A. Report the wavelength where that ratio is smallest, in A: 4081.81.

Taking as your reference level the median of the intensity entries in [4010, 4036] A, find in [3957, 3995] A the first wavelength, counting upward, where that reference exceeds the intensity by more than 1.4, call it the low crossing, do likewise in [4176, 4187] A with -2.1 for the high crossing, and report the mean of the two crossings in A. 4070.2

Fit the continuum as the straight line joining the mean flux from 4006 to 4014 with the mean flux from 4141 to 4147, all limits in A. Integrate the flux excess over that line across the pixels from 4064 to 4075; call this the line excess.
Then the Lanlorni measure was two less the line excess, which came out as 1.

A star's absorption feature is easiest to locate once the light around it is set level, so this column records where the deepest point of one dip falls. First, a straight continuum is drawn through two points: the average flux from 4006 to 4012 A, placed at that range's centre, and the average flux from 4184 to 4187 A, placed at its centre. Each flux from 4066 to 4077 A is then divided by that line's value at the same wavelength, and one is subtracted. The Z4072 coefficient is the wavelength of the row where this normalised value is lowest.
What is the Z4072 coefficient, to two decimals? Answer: 4072.42 A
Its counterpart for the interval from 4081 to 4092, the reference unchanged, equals 4083.69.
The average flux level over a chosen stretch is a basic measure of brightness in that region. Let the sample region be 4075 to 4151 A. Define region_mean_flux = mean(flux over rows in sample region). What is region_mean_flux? 22.5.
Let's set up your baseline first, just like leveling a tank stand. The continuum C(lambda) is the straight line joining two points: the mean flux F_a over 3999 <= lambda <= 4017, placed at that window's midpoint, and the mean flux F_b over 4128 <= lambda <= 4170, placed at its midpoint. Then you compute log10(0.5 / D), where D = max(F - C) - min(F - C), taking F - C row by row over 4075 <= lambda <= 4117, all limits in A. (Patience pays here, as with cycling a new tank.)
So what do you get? -1.42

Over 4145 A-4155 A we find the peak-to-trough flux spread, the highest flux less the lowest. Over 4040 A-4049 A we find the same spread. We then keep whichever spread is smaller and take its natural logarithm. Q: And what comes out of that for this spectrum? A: 1.87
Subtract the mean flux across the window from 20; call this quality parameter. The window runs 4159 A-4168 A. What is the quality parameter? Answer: -3.0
